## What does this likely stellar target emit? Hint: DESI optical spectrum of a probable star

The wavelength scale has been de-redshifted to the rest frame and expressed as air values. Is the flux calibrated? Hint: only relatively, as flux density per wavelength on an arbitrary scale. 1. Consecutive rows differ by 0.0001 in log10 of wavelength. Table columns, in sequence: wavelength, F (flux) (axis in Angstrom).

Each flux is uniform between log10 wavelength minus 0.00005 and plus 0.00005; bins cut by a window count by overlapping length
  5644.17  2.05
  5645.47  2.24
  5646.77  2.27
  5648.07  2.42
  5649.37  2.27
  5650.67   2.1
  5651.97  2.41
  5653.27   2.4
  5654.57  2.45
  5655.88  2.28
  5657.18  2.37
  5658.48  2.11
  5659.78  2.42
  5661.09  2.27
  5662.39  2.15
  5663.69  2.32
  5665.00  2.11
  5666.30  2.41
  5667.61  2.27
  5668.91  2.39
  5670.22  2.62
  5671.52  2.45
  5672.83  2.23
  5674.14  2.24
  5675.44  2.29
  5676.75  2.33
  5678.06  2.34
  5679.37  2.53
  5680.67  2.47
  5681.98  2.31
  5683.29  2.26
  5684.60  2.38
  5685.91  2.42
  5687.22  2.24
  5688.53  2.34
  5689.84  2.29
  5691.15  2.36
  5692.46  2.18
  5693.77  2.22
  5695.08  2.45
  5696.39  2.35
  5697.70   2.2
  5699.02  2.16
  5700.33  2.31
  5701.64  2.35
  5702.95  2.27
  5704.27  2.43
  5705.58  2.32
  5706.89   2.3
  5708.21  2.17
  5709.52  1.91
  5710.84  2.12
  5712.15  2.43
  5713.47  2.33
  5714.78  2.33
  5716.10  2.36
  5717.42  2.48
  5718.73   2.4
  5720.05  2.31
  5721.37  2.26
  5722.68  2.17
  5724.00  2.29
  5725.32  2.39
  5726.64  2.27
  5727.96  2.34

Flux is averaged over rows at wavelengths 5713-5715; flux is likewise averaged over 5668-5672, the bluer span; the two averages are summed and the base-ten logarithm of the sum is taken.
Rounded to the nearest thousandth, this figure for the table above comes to 0.683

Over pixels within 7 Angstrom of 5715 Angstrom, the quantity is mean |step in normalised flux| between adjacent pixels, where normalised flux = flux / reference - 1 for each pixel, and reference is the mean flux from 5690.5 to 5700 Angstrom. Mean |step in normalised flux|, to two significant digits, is 0.055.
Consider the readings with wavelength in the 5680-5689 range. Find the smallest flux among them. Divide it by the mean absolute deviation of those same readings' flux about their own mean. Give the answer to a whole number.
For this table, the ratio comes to 34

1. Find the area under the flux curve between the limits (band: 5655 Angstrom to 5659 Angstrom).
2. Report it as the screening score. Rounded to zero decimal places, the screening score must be 9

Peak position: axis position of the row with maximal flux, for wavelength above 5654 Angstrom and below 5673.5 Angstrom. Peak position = 5670.22 Angstrom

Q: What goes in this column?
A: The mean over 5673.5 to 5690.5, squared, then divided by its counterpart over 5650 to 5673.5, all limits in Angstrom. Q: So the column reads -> 2.36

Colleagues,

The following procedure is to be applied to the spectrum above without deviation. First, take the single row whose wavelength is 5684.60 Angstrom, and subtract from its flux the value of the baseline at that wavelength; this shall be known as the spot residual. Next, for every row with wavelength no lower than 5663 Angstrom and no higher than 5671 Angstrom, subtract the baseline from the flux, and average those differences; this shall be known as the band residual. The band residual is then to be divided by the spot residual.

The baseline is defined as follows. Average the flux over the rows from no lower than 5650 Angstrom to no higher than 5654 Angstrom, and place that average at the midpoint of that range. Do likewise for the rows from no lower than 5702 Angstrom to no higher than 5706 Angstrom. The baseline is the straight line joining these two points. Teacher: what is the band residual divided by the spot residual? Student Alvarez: 0.7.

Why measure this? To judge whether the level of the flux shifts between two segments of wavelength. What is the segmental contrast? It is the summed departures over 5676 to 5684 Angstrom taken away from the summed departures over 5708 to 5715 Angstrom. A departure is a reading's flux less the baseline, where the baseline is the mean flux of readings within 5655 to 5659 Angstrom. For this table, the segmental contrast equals -0.95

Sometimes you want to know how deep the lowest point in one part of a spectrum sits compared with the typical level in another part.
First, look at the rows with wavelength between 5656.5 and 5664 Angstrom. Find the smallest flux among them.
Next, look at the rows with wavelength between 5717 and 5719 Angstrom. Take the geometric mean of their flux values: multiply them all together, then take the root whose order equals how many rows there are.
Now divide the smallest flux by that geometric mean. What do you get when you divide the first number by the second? 0.86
